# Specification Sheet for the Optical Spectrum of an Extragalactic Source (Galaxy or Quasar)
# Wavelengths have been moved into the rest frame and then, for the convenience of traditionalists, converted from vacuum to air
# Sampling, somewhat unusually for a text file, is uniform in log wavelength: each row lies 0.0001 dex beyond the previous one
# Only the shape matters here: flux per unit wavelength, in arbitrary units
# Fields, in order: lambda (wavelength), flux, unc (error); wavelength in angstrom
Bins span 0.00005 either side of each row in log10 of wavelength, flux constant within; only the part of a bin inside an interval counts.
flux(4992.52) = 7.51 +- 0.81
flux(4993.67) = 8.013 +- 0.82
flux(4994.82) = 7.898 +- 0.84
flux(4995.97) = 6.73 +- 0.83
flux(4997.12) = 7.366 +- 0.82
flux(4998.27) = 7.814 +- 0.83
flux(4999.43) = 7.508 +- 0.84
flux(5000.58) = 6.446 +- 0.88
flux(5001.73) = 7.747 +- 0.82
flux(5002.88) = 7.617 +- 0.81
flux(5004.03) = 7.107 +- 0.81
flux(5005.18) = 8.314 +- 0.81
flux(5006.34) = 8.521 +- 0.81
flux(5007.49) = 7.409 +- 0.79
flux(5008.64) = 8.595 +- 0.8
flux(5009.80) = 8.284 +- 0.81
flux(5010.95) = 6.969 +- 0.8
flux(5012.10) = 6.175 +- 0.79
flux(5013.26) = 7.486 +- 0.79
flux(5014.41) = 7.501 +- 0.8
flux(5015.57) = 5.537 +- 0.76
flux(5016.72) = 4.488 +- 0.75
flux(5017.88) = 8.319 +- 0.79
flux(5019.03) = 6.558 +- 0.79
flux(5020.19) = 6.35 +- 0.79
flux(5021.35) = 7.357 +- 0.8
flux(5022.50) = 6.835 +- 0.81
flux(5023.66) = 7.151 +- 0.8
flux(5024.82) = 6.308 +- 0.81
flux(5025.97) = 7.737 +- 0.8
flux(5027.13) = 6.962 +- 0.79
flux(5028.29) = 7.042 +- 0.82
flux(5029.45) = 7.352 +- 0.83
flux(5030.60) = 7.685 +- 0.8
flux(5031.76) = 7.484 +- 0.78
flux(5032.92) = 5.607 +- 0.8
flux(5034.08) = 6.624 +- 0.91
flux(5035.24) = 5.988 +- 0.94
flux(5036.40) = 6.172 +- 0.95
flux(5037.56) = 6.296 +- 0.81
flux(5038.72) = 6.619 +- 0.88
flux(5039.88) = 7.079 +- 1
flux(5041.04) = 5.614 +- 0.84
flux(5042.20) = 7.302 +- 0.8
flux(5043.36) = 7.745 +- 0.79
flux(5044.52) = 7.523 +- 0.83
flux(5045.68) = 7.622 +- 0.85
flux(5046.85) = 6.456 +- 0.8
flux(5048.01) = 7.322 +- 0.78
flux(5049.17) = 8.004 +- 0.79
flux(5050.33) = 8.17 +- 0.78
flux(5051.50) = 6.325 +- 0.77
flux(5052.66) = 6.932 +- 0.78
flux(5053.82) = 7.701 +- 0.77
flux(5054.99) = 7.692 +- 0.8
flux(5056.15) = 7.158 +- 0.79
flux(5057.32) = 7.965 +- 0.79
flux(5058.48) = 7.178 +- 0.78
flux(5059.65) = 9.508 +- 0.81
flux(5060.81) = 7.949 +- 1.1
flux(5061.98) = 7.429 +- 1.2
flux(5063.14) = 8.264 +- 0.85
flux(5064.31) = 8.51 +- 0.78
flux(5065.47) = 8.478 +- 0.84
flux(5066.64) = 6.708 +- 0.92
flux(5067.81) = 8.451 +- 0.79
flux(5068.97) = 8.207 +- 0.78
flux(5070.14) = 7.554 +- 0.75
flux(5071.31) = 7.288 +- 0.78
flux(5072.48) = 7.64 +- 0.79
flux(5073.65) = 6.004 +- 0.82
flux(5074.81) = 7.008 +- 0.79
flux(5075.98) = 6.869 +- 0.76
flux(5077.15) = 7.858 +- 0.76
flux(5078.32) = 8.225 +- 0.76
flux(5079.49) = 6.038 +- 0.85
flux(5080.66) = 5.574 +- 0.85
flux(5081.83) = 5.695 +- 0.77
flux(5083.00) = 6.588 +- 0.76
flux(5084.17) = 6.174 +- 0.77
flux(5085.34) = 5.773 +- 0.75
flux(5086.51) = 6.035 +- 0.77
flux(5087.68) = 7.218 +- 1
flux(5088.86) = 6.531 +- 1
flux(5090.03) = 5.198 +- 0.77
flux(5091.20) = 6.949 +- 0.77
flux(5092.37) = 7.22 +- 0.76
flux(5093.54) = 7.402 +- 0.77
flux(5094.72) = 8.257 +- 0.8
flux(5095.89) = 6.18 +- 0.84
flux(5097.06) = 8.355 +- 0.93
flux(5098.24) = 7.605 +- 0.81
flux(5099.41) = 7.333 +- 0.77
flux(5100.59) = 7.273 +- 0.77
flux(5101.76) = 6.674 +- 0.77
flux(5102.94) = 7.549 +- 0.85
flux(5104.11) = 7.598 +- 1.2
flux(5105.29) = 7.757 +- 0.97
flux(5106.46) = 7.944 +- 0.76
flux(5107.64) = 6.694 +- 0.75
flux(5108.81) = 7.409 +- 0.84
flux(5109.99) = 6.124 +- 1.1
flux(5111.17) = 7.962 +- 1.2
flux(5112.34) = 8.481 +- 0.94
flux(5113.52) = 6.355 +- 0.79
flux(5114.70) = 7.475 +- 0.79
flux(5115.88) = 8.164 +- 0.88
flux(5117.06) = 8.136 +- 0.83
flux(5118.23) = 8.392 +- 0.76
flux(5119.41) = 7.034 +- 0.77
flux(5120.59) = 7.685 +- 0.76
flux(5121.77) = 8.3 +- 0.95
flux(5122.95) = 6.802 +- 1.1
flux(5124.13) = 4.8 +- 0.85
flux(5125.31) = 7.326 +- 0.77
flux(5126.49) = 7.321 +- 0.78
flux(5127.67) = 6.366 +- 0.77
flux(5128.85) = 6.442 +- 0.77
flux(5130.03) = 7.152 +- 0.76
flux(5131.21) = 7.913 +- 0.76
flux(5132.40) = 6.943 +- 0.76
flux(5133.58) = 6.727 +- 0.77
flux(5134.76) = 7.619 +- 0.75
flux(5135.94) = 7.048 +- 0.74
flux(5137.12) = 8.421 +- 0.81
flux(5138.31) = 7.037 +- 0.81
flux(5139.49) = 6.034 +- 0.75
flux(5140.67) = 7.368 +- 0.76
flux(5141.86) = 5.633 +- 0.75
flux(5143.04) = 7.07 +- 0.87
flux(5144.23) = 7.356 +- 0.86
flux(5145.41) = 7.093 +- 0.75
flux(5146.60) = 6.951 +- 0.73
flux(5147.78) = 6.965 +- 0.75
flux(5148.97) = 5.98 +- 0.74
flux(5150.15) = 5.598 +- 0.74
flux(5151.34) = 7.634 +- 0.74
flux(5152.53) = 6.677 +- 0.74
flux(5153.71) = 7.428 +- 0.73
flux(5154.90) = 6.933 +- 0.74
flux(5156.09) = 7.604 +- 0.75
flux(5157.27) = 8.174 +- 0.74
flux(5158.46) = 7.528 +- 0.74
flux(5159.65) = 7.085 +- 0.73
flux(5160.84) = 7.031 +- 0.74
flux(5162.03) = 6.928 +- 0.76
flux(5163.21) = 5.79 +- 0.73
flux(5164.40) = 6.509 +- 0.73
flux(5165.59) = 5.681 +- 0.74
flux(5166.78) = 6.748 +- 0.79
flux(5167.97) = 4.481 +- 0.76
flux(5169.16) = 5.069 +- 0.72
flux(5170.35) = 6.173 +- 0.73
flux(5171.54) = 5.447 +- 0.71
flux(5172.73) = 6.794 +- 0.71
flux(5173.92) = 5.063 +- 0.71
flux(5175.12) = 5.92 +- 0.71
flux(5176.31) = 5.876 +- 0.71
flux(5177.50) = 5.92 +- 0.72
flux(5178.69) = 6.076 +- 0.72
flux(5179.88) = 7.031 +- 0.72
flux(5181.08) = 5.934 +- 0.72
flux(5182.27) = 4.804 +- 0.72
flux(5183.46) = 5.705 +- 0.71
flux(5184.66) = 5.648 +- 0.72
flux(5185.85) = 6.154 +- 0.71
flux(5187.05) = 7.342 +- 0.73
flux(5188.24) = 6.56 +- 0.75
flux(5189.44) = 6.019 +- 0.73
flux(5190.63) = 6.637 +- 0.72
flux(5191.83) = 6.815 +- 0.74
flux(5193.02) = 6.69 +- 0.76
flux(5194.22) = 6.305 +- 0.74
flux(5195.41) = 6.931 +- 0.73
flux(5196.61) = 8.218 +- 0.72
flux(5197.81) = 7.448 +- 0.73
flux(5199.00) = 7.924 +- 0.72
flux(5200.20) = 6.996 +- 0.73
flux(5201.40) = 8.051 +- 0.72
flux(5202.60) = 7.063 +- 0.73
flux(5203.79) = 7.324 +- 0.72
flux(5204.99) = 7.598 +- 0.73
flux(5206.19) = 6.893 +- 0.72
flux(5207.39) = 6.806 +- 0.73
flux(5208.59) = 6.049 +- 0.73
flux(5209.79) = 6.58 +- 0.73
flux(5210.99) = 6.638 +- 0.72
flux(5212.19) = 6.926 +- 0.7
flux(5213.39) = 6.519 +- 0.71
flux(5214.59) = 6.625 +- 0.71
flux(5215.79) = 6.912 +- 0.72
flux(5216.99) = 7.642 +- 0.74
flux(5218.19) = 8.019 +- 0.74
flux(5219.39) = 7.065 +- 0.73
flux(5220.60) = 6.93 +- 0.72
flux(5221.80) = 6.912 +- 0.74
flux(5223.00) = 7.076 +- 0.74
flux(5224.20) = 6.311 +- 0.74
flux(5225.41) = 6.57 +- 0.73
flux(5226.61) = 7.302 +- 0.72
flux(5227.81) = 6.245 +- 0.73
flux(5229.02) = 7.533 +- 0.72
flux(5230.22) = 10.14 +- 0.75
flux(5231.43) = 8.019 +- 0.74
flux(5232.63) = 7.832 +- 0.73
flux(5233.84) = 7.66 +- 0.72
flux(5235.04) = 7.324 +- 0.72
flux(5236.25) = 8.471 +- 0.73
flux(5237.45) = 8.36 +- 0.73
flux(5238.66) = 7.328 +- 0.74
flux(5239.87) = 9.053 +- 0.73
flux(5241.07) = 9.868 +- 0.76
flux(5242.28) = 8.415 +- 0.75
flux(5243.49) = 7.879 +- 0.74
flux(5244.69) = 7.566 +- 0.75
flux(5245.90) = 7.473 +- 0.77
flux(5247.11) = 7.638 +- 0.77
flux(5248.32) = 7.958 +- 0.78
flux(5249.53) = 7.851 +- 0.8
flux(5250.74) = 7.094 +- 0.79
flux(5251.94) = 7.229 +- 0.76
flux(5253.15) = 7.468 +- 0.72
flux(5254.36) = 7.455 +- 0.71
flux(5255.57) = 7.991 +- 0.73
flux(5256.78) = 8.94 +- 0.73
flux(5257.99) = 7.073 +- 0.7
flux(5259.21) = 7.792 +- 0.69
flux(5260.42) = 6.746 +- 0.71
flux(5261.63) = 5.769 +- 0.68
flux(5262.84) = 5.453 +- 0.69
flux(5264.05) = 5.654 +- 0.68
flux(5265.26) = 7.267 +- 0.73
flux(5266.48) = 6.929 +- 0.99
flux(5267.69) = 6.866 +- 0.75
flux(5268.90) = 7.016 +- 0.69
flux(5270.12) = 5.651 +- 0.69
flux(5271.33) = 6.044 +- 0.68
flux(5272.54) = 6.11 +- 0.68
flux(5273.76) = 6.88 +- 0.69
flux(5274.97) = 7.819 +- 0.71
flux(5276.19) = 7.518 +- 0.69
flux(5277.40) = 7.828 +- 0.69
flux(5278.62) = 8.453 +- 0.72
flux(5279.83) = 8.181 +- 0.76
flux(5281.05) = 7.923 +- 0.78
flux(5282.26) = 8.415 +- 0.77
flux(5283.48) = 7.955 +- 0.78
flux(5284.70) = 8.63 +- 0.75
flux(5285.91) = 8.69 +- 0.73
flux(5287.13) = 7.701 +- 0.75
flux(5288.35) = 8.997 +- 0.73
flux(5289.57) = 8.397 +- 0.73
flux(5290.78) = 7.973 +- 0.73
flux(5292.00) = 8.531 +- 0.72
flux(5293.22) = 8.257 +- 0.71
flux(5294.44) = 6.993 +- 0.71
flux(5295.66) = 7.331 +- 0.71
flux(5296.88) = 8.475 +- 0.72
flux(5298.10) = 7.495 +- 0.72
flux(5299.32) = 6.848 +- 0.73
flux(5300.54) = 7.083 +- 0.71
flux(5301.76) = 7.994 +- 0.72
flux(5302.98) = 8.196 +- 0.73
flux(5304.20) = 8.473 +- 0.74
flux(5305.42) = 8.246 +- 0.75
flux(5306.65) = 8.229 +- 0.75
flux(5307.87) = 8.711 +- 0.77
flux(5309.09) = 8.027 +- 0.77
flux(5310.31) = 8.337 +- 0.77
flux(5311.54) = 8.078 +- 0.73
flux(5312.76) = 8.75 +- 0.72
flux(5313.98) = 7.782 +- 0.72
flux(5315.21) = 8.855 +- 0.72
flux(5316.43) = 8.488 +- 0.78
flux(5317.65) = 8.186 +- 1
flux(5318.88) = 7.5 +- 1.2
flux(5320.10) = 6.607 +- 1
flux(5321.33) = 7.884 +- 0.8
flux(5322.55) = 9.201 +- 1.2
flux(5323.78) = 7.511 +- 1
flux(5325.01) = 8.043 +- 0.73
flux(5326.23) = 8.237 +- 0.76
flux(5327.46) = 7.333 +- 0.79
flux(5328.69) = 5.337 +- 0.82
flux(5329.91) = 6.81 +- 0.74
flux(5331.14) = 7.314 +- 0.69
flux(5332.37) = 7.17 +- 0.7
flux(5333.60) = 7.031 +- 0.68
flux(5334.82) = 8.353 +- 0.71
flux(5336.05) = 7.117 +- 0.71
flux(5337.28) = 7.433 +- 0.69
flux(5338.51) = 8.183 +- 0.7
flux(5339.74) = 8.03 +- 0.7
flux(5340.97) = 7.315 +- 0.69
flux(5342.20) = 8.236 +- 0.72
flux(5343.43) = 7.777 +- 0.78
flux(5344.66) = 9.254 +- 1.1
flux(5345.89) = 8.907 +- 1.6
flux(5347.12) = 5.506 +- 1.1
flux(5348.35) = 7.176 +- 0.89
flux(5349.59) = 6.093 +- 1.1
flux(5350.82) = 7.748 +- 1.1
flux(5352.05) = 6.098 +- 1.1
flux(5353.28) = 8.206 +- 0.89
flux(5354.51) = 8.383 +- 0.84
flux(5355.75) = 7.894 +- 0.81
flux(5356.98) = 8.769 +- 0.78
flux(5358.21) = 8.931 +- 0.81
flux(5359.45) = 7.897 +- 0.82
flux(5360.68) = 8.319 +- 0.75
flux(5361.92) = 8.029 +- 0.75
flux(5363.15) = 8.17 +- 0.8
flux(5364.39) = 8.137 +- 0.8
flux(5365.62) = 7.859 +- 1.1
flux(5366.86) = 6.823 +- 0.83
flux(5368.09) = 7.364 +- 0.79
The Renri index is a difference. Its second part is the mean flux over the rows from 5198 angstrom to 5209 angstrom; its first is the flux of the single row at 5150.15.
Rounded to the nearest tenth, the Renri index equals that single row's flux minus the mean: -1.6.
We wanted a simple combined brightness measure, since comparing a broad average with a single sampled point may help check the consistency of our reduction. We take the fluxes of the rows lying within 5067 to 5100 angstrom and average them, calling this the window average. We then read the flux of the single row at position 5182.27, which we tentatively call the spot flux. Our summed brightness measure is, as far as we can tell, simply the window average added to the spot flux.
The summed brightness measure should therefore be 11.8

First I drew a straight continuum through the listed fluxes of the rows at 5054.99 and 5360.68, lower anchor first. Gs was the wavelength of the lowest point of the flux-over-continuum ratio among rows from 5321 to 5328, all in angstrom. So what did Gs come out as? 5327.46 angstrom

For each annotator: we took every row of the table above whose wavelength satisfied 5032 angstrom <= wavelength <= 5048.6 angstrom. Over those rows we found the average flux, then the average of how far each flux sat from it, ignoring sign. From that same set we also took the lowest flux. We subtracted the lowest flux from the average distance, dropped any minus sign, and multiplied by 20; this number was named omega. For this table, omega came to 100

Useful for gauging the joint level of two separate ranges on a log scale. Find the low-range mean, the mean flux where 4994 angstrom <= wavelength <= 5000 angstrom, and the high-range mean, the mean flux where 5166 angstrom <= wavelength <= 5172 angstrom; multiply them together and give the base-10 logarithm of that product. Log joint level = 1.62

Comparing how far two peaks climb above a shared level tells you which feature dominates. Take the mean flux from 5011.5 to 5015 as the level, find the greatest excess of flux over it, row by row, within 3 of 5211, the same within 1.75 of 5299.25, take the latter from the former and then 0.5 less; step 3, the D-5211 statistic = -1.1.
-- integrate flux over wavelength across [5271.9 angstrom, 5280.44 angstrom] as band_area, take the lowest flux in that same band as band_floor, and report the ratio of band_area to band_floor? 10.5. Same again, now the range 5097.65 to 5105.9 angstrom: 9.1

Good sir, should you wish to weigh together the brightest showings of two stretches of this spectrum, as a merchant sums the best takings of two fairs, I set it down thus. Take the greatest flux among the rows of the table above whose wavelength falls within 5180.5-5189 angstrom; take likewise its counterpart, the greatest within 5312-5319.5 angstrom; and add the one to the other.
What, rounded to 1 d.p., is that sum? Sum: 16.2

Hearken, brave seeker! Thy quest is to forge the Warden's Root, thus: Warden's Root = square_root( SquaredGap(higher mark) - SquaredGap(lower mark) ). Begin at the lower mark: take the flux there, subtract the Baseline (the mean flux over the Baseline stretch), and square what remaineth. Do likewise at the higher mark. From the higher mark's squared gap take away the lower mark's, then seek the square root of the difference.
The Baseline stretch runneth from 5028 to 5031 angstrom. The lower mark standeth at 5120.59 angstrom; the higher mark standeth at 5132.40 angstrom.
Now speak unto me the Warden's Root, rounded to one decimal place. 0.3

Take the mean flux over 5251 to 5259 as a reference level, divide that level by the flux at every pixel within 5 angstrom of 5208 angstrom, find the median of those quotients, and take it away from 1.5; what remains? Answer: 0.38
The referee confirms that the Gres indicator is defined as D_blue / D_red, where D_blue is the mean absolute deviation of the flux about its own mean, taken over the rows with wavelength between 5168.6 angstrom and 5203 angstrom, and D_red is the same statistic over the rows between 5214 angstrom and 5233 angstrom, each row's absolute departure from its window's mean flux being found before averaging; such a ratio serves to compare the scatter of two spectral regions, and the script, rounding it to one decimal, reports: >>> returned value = 1.1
